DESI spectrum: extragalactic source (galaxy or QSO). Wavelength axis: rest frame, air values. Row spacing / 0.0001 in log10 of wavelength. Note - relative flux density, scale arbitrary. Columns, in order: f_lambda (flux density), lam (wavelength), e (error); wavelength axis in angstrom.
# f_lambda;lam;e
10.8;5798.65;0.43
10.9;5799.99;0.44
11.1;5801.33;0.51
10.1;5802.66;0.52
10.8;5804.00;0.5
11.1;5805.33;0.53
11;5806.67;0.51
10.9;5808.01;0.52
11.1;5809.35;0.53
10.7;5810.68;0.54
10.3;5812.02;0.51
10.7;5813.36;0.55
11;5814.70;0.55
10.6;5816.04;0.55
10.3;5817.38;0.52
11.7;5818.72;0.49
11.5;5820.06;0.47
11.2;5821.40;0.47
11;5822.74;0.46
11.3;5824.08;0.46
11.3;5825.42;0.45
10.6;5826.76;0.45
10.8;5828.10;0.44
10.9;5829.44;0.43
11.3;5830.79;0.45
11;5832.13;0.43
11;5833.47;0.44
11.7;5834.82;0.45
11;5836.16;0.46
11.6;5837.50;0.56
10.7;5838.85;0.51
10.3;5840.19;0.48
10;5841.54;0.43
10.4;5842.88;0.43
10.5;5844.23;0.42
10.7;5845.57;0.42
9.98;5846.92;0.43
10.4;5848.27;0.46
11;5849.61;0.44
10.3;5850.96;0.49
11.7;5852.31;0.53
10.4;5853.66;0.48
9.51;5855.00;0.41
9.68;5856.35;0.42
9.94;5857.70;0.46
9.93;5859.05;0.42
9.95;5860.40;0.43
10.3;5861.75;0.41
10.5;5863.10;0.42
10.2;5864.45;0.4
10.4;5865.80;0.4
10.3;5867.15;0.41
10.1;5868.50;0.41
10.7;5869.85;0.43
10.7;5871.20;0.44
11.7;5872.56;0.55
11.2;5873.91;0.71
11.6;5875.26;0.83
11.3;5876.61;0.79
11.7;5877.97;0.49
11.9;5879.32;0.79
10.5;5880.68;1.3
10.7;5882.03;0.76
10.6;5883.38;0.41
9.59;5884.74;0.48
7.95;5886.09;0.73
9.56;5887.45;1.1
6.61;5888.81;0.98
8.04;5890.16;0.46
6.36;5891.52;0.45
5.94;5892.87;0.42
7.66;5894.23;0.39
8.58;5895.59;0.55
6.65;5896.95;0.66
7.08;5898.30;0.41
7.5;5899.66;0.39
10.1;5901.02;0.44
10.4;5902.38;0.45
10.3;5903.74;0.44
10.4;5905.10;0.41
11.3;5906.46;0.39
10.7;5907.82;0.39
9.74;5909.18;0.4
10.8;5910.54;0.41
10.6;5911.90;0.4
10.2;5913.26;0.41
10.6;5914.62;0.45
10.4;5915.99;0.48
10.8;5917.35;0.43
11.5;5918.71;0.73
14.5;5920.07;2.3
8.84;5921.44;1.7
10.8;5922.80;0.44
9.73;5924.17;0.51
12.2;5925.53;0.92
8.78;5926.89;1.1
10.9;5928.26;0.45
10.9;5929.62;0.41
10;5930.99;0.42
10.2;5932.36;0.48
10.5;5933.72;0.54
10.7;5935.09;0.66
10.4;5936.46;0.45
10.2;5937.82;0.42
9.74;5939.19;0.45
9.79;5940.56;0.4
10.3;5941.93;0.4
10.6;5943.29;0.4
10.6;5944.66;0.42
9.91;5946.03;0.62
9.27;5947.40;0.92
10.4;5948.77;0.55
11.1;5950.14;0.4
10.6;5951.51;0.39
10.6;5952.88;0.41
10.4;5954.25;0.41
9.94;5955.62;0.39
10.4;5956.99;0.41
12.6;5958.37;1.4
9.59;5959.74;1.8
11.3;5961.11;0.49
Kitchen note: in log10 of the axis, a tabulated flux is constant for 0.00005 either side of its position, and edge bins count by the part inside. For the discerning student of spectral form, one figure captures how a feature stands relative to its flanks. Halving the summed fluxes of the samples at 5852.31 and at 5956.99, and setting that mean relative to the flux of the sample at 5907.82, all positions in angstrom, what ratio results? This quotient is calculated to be 1.03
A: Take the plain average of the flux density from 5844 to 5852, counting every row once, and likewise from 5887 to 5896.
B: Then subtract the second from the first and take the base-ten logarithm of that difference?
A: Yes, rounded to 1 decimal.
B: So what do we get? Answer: 0.5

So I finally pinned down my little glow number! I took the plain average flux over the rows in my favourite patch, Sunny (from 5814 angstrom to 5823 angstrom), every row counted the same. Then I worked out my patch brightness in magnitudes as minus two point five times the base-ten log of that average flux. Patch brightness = -2.61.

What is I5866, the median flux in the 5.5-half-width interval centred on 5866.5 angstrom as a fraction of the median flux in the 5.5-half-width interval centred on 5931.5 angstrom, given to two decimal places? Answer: 0.99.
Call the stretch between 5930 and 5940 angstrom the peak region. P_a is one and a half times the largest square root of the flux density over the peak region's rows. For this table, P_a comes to 4.91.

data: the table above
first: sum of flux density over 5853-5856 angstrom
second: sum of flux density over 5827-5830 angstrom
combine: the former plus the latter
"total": 42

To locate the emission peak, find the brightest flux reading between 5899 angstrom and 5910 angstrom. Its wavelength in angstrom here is 5906.46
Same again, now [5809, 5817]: 5809.35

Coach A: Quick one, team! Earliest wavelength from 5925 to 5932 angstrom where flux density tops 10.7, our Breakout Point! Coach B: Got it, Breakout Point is 5925.53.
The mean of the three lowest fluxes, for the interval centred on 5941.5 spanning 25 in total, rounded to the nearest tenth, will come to 9.6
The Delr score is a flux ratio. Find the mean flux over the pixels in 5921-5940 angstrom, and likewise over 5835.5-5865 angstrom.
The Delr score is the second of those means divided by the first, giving 1.01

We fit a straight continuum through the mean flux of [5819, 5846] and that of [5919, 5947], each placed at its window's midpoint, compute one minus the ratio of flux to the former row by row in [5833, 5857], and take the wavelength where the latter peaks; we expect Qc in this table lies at 5855.00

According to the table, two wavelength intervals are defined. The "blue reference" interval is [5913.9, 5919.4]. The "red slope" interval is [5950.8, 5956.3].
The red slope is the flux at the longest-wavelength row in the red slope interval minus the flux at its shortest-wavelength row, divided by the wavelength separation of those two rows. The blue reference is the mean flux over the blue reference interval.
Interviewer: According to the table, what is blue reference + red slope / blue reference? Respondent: 10.8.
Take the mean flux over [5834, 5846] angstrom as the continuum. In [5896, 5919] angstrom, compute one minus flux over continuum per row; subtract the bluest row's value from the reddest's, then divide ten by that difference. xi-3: -22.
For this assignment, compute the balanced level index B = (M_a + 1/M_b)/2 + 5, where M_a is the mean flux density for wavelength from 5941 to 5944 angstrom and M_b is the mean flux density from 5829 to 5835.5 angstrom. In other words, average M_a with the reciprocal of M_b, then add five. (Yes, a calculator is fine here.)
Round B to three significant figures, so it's 10.3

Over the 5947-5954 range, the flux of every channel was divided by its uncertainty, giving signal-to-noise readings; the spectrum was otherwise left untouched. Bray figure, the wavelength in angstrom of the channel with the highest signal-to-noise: 5950.14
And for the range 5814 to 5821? 5820.06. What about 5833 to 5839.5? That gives 5834.82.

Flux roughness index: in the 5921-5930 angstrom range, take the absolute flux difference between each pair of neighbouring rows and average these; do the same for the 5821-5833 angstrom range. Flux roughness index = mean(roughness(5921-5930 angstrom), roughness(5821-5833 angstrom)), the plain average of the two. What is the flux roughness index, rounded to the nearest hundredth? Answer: 1.06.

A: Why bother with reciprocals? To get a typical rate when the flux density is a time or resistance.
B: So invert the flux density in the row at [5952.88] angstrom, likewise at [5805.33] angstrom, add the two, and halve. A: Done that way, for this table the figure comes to 0.092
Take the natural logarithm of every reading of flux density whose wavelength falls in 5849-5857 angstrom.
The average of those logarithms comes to 2.342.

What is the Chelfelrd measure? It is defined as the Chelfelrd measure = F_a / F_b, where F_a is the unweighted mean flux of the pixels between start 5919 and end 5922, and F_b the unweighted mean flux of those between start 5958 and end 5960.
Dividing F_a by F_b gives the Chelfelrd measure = 1.05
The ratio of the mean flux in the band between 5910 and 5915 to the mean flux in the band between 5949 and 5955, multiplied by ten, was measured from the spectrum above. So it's 9.9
